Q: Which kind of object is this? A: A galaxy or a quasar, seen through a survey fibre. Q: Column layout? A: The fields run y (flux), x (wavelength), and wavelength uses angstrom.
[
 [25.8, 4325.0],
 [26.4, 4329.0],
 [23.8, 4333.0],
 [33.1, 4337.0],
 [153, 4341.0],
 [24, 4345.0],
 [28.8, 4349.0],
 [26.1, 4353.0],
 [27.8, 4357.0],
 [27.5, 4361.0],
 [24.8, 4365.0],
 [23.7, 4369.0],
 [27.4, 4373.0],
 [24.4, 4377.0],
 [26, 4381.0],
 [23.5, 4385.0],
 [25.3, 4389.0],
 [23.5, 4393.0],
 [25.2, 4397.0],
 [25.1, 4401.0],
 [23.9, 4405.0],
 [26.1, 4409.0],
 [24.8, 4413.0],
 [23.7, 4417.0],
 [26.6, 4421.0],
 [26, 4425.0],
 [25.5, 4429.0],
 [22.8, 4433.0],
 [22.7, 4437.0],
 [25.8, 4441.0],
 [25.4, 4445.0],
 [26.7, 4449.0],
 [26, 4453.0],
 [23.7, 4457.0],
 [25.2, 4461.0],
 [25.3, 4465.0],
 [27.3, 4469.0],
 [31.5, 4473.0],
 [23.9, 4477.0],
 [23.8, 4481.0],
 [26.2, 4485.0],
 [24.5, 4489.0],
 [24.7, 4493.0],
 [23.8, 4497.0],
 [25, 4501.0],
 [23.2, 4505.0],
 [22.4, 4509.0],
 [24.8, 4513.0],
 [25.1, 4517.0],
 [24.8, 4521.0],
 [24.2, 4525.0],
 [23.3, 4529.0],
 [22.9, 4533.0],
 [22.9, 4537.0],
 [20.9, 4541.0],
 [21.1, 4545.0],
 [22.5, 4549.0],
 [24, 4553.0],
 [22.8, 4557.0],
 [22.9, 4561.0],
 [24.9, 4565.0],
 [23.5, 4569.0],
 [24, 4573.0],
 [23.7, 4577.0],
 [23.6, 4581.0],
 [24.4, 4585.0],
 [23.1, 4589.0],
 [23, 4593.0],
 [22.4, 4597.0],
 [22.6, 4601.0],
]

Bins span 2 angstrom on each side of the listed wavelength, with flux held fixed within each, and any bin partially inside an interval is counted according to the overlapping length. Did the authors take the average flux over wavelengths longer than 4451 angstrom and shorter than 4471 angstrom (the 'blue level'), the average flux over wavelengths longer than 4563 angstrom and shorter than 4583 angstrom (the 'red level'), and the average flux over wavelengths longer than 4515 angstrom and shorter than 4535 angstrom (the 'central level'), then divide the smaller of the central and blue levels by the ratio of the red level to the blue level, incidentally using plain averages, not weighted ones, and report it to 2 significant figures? 26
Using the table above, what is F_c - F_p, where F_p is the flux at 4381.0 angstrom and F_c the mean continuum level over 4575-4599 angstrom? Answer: -2.6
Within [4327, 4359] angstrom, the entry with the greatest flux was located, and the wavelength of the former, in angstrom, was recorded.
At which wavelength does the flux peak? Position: 4341.0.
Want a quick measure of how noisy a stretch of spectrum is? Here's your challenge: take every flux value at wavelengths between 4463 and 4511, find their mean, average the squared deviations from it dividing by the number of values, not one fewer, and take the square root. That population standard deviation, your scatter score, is 2.3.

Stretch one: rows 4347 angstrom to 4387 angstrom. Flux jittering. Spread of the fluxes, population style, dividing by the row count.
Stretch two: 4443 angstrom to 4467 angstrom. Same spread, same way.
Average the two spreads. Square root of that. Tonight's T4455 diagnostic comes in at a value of 1.15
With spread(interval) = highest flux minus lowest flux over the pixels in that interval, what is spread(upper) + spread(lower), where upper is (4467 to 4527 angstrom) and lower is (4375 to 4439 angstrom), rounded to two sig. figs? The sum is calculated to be 13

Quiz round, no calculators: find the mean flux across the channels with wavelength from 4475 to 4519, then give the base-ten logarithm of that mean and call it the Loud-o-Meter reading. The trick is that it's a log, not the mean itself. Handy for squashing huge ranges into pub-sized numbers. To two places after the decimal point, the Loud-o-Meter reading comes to 1.39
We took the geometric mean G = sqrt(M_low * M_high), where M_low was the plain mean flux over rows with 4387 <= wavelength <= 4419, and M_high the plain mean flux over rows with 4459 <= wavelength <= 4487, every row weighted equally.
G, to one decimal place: 25.4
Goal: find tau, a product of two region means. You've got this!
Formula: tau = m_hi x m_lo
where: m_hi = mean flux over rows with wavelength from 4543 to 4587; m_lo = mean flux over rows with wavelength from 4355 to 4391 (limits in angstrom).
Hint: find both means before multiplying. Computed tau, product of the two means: 599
